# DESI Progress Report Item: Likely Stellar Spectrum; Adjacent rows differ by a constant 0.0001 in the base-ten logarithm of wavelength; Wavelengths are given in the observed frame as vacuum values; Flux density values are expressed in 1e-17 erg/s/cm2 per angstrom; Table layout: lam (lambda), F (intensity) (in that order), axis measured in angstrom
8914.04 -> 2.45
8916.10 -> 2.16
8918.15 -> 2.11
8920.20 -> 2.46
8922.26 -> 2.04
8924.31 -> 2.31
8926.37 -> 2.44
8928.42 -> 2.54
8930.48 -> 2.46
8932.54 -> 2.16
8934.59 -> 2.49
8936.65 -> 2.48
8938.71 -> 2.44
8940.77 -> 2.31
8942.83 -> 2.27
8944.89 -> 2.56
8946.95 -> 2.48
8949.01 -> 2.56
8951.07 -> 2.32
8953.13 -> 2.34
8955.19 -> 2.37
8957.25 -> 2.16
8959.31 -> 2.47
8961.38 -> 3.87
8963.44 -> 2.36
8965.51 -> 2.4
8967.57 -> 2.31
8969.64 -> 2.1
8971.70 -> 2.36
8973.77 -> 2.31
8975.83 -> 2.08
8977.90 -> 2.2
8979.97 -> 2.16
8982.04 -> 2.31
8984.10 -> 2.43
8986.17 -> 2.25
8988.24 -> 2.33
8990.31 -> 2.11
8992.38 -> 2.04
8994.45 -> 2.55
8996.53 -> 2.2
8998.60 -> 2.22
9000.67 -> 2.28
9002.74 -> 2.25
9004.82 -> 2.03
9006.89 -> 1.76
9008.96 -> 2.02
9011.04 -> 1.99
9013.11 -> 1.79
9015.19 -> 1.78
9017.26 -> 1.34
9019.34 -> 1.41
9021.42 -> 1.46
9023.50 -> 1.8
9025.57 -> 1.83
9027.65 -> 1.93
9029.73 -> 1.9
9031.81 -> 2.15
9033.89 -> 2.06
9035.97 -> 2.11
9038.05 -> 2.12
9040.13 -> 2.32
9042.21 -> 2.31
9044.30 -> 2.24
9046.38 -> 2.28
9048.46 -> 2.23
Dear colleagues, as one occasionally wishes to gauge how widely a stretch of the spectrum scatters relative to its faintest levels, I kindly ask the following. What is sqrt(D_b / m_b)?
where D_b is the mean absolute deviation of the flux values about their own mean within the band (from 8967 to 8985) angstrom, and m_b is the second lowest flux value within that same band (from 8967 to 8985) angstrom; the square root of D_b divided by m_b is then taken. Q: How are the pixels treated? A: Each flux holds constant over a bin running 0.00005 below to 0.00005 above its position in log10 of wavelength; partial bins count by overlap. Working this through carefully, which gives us 0.22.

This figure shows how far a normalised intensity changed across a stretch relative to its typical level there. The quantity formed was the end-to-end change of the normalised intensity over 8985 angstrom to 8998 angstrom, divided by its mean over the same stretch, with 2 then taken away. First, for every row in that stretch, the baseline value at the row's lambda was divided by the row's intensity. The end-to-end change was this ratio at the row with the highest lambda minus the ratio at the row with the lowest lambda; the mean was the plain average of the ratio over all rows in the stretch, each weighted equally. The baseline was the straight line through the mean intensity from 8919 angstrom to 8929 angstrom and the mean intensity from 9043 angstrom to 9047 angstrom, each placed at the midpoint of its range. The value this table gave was -1.98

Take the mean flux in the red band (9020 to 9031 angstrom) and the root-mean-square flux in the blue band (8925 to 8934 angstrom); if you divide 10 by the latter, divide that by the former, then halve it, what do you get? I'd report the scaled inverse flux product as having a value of 1.17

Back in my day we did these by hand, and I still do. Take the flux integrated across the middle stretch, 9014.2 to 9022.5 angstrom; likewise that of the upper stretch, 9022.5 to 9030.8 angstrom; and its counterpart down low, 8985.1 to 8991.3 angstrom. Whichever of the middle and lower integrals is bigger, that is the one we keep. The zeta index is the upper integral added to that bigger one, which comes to 29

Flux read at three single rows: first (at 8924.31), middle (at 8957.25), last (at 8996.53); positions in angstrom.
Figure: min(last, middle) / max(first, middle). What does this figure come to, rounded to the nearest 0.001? 0.935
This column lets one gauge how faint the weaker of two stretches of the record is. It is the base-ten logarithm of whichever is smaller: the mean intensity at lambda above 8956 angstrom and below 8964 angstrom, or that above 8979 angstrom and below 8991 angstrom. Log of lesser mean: 0.36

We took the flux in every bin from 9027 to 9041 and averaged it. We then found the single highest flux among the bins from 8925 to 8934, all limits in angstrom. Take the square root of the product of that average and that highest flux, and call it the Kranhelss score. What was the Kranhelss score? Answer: 2.30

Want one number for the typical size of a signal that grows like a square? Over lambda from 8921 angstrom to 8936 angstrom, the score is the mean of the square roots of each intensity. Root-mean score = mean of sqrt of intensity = 1.53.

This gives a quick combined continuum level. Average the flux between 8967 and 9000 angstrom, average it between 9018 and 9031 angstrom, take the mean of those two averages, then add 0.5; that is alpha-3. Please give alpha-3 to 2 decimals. 2.48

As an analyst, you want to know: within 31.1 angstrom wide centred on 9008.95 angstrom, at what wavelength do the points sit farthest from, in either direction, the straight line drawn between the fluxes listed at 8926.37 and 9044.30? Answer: 9017.26 angstrom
